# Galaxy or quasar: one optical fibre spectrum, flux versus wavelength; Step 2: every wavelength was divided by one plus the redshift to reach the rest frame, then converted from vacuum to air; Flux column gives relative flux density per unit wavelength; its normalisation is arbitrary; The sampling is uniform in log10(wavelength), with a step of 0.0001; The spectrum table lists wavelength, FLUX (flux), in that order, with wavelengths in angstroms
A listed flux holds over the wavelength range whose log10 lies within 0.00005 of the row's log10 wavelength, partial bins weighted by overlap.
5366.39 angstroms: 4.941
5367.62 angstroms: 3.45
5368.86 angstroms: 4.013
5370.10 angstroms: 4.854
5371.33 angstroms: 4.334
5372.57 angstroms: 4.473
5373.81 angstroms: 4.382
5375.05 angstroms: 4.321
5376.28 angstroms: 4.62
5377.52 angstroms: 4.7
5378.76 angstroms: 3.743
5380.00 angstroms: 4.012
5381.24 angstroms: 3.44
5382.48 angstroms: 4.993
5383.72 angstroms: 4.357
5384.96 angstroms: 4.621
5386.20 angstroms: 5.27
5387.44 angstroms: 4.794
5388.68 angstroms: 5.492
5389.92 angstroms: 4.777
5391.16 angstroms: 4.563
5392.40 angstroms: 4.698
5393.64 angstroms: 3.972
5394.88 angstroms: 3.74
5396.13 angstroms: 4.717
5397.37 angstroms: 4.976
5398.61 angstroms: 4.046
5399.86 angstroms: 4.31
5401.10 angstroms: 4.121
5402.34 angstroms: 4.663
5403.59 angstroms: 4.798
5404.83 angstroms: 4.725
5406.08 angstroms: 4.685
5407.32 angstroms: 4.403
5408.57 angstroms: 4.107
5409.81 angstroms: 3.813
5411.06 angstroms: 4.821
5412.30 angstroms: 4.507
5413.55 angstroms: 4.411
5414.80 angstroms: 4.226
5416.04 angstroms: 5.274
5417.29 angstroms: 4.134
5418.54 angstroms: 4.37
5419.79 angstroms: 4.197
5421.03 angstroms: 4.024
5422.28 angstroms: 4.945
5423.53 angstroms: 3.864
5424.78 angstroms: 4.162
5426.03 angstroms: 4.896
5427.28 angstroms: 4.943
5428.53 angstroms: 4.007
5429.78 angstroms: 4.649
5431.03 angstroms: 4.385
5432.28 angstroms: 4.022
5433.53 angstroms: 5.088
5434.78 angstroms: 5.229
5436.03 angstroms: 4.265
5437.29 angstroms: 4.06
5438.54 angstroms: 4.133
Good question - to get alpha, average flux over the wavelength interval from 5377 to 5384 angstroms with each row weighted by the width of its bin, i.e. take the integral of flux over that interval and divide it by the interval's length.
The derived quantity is 4.19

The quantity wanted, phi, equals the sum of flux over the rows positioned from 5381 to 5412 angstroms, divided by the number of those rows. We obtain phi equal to 4.52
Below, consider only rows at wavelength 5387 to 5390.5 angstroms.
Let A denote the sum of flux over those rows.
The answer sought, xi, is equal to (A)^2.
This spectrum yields 227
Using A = 15.1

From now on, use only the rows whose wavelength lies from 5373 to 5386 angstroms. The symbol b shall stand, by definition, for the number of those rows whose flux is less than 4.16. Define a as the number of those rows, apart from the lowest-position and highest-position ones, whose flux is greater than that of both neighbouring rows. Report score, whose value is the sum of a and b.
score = 6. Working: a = 3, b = 3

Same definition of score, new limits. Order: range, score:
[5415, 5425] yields 5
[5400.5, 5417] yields 5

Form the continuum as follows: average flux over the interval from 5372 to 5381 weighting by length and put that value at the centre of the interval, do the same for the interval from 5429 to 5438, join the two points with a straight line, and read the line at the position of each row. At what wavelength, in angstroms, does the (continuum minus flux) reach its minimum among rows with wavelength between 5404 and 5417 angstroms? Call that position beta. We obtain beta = 5416.04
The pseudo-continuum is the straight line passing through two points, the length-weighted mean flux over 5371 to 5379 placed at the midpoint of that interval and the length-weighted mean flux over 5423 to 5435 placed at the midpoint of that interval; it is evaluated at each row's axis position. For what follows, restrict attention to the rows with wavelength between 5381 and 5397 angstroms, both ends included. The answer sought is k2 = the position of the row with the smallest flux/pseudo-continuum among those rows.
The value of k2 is 5381.24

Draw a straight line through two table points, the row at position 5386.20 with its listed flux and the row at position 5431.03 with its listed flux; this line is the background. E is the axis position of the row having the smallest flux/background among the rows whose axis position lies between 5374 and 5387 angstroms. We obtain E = 5381.24 angstroms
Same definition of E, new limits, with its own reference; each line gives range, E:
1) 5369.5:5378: 5371.33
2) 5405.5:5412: 5409.81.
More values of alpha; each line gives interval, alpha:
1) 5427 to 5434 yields 4.48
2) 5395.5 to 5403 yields 4.47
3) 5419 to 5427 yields 4.37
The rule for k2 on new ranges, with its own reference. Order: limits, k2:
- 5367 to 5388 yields 5381.24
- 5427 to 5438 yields 5428.53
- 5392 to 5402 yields 5394.88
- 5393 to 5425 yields 5394.88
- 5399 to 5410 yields 5409.81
